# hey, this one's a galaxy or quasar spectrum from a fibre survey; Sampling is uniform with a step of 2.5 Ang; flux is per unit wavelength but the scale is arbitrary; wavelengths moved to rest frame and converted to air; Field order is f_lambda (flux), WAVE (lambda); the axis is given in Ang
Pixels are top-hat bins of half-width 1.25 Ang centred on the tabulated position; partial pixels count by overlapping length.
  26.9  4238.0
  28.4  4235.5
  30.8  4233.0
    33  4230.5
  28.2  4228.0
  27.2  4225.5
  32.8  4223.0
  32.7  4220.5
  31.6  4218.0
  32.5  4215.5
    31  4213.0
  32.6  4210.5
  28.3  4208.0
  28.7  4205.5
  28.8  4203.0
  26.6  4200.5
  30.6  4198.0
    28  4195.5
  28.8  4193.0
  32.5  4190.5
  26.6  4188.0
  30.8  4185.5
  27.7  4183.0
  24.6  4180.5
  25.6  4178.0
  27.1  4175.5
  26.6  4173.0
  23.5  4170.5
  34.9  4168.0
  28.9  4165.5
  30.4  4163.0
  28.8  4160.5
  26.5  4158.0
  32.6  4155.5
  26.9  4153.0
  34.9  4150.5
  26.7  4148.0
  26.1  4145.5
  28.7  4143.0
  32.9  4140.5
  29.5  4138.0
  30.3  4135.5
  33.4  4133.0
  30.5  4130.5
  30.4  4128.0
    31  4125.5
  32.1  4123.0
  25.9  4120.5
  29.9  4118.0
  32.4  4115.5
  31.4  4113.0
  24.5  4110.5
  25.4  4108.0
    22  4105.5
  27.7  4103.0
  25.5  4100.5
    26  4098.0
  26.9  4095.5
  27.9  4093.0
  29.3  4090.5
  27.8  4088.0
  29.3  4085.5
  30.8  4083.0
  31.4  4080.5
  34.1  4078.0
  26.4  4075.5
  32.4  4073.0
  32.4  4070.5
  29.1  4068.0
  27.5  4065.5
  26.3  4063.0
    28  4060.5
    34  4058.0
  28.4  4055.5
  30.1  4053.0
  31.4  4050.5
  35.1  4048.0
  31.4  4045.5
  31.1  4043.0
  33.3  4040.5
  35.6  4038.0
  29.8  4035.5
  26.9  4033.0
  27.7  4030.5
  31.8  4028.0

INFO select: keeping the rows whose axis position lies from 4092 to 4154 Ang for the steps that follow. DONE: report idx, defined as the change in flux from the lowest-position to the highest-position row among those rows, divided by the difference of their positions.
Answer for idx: -0.02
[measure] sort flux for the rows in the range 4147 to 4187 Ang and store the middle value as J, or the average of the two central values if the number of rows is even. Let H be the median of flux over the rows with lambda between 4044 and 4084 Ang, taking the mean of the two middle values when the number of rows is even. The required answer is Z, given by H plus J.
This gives 58.5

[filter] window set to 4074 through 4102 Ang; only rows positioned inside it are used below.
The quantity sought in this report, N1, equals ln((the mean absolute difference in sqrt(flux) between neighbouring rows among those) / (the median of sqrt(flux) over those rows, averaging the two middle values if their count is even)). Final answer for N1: -3.39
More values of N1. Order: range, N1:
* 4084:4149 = -3.19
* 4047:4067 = -2.98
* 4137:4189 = -2.68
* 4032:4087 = -3.04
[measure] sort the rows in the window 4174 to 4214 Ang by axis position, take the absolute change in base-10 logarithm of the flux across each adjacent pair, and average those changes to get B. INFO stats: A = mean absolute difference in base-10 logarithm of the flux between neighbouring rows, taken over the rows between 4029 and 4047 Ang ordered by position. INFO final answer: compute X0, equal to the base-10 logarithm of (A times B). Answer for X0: -2.90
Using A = 0.033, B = 0.039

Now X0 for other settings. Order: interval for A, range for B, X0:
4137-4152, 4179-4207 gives -2.61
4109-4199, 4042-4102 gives -2.75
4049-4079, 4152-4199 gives -2.59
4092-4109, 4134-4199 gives -2.67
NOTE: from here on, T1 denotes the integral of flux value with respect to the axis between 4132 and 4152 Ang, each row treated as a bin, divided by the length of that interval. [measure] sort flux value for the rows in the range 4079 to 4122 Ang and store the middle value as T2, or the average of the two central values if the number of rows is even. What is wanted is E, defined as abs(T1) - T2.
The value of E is 2.4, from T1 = 30.2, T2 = 27.8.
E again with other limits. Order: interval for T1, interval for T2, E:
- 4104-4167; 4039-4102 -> 0.0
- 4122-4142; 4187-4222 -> 1.5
